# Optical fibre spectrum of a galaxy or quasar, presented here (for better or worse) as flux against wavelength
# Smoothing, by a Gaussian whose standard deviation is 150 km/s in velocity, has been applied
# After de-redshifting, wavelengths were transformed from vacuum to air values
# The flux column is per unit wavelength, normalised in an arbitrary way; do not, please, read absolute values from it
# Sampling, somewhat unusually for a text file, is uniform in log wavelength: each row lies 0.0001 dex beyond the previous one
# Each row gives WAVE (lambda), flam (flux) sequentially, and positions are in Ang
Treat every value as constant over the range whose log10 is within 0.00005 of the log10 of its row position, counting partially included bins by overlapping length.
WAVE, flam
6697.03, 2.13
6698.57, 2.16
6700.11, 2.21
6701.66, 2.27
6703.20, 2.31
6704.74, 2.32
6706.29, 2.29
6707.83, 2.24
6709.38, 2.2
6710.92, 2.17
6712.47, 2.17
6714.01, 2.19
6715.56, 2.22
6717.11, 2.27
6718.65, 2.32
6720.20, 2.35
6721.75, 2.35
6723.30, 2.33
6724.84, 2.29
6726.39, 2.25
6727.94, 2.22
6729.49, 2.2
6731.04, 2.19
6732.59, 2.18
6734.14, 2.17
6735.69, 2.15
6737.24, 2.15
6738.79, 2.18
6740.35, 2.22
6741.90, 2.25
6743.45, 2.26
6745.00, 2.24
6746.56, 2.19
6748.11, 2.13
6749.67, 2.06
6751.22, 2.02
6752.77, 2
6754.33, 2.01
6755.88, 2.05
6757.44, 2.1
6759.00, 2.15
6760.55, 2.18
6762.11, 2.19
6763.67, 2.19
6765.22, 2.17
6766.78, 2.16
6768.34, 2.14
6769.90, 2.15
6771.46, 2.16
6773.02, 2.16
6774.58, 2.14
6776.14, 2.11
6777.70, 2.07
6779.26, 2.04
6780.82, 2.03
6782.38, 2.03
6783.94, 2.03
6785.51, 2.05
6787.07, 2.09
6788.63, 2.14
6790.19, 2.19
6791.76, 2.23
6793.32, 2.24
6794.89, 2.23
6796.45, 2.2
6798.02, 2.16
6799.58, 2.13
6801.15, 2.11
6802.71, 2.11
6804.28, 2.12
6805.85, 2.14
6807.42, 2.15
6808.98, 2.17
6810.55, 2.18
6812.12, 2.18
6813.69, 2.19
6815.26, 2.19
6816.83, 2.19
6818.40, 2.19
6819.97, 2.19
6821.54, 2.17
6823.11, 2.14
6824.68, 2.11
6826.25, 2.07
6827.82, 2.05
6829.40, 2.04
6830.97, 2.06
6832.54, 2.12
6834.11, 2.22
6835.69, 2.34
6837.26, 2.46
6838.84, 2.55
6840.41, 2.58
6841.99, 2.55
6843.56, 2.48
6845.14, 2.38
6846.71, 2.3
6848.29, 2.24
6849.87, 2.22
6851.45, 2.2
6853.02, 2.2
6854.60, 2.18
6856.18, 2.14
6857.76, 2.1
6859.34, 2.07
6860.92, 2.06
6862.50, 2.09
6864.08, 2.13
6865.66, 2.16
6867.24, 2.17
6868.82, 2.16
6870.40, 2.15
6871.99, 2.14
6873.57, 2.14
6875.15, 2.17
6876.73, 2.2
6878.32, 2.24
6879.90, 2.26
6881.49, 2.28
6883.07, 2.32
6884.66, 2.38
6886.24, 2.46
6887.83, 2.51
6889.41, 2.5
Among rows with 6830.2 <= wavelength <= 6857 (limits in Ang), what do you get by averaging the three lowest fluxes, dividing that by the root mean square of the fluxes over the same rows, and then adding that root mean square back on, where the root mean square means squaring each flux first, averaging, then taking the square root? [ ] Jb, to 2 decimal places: 3.22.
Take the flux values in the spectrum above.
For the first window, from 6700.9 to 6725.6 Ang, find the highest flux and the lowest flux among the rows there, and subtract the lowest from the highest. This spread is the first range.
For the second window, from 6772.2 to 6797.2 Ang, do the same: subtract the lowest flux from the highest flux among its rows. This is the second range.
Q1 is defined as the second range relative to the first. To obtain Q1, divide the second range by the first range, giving 1.2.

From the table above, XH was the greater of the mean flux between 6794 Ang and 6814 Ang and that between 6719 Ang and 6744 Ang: 2.23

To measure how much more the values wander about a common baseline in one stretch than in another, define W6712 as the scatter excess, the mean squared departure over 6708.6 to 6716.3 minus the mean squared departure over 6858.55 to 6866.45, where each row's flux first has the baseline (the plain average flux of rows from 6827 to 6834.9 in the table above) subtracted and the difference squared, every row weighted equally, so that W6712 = 0.007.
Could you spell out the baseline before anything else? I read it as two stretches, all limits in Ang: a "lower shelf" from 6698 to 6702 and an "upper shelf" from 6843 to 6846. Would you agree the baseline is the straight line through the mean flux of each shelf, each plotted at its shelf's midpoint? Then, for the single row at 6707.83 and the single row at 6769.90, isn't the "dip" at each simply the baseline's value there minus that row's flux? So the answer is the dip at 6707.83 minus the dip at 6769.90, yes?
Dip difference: -0.18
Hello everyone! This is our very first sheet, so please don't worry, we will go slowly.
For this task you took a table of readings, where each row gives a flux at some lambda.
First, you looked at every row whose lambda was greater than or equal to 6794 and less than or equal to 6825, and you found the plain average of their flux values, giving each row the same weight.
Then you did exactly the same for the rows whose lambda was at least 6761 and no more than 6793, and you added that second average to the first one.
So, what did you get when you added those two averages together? 4.29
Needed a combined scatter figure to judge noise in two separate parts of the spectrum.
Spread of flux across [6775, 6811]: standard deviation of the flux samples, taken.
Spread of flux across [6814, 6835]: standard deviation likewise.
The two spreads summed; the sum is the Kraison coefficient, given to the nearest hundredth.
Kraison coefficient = 0.13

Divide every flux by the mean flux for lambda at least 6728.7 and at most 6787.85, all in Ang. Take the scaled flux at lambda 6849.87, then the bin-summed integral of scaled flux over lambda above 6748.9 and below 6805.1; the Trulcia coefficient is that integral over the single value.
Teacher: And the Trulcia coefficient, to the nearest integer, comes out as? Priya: 54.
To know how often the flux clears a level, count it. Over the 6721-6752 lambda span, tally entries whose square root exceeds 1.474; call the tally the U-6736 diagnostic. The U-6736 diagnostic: 14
